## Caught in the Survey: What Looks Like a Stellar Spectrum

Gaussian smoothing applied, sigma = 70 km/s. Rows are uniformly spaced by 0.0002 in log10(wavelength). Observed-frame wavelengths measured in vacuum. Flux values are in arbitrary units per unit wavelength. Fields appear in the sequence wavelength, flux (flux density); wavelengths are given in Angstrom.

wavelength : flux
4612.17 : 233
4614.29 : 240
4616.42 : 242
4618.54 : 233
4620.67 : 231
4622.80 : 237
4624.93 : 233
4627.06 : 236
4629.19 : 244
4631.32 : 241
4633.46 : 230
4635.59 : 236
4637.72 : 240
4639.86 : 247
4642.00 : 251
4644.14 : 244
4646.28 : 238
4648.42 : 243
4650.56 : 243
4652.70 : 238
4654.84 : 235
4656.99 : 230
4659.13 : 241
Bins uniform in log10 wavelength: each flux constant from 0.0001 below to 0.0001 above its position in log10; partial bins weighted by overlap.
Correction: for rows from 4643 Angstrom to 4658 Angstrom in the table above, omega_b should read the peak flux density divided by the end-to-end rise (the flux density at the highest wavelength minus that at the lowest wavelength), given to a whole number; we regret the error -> -17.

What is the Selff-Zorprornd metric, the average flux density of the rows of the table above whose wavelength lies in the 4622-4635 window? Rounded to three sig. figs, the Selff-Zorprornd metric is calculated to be 237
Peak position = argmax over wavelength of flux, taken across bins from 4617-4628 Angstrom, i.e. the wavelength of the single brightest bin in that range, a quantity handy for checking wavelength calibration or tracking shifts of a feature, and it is 4622.80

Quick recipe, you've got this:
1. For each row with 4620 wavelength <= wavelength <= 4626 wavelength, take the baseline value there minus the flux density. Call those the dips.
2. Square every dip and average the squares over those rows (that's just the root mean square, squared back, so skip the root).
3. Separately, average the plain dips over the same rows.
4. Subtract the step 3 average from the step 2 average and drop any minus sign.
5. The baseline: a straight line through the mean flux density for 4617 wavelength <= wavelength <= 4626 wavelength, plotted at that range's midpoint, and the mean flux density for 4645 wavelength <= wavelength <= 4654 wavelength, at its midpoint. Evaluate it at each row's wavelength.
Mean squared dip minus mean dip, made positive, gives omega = 6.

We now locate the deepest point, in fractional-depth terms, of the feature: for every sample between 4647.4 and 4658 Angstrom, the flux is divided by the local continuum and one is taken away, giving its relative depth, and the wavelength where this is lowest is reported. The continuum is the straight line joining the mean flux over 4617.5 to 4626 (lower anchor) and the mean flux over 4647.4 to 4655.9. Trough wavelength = 4656.99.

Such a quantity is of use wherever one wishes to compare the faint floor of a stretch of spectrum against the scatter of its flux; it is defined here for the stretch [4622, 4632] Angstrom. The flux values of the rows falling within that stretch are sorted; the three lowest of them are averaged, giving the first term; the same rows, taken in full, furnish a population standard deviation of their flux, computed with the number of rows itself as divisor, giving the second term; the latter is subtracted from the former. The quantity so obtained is 231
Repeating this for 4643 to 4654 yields 237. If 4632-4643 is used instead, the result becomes 228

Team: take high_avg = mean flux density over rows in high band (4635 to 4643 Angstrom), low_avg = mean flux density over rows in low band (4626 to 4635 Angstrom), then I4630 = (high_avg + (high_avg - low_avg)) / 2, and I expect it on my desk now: 125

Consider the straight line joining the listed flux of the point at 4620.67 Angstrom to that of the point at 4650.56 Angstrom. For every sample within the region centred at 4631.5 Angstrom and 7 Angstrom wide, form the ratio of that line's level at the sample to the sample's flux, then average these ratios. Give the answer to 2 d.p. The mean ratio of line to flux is 0.99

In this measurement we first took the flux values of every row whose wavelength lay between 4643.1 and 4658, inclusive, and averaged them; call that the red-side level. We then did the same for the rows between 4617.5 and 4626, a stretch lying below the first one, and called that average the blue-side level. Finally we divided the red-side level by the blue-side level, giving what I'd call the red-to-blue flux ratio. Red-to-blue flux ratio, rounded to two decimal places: 1.02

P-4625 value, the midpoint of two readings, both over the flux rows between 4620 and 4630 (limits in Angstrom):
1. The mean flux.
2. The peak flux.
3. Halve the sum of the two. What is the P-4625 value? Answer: 240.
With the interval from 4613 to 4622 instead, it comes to 239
